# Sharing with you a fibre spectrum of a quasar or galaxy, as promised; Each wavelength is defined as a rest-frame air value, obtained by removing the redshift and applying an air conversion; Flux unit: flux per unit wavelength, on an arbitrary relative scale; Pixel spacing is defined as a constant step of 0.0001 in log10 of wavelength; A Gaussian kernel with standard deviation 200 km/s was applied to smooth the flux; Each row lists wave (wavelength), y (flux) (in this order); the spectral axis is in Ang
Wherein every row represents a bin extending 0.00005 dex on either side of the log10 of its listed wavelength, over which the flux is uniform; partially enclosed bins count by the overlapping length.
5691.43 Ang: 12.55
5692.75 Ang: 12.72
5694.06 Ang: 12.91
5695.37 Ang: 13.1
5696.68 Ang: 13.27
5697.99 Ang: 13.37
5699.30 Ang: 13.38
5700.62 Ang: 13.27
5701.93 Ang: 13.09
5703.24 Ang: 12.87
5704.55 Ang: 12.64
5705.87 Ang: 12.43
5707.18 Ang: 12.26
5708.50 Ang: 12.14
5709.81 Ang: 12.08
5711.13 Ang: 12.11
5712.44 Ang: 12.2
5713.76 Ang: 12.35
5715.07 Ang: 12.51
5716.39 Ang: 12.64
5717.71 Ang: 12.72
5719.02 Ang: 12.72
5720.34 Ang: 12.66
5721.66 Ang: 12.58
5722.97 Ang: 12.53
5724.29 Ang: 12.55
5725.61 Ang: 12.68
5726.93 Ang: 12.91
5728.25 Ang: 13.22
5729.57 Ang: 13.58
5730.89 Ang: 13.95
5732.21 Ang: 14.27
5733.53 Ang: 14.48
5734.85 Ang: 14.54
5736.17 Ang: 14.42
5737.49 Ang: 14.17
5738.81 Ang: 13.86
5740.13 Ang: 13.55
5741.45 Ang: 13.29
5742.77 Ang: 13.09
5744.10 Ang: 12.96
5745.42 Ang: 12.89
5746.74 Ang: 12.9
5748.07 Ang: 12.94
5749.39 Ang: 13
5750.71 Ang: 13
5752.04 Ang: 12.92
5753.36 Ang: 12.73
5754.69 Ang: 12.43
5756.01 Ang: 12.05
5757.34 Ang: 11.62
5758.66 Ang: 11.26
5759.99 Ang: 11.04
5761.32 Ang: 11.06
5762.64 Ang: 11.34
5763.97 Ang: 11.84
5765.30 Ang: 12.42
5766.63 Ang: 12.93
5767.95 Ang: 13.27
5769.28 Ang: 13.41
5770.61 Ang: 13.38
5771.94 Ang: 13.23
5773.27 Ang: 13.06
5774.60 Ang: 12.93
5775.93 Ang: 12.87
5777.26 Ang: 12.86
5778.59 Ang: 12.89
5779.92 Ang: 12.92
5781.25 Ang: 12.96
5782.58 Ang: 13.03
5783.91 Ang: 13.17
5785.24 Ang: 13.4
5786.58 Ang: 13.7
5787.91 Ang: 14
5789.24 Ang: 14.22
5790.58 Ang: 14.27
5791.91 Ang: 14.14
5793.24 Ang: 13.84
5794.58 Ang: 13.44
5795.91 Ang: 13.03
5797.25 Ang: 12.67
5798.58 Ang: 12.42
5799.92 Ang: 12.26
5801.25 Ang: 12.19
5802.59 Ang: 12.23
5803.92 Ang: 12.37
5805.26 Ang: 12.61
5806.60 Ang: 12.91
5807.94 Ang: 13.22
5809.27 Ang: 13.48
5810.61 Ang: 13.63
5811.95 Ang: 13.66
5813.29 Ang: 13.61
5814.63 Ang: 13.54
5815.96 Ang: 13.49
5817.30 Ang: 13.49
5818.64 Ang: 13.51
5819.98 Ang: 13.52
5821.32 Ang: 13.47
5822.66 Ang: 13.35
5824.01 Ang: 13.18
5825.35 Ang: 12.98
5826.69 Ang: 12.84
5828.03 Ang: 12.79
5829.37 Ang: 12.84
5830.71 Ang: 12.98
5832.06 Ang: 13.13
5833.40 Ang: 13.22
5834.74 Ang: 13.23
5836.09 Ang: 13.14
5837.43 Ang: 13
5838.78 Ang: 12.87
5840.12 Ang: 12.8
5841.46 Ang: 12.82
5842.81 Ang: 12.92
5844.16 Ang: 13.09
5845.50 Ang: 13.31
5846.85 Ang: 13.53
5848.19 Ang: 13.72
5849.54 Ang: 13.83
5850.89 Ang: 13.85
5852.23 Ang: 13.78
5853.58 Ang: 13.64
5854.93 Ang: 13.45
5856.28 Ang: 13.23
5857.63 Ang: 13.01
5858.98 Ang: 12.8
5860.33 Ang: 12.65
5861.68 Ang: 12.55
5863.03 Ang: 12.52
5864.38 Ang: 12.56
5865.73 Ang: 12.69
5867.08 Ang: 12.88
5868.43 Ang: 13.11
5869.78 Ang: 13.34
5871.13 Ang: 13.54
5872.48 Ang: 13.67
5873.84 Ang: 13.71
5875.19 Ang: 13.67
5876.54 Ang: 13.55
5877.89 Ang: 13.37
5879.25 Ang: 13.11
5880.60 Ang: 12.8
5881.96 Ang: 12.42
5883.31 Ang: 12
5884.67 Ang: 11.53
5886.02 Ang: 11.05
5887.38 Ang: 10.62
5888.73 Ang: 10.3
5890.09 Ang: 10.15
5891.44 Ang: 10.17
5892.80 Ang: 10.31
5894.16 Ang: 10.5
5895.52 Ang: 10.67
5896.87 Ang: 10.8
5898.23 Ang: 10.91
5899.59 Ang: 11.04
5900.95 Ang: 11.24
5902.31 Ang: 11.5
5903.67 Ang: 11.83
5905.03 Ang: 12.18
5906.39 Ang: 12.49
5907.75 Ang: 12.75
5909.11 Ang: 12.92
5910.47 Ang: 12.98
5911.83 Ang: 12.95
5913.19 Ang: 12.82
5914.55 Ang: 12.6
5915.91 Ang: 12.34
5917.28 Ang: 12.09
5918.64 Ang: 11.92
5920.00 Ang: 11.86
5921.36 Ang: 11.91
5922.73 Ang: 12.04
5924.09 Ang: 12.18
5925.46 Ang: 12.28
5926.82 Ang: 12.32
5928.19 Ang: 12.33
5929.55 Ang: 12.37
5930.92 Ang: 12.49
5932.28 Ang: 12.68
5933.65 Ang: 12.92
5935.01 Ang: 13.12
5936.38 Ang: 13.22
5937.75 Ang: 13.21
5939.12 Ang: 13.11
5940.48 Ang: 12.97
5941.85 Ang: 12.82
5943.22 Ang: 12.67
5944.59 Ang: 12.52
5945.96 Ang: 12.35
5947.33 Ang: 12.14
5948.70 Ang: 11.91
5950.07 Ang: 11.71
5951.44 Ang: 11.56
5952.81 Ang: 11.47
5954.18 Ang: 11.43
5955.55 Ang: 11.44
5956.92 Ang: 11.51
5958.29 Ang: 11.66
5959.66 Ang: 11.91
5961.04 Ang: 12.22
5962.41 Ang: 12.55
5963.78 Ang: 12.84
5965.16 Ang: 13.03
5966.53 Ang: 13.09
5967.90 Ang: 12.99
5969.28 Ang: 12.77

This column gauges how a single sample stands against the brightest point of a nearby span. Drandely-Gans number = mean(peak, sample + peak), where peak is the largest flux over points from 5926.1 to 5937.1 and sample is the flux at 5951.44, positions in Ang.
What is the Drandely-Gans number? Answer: 19.0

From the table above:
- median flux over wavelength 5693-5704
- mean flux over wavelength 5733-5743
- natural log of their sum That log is 3.30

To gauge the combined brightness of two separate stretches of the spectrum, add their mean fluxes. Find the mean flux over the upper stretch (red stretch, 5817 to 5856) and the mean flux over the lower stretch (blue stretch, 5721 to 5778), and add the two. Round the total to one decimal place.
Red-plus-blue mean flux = 26.2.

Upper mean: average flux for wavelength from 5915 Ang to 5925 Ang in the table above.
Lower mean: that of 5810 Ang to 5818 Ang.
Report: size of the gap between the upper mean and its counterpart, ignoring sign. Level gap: 1.5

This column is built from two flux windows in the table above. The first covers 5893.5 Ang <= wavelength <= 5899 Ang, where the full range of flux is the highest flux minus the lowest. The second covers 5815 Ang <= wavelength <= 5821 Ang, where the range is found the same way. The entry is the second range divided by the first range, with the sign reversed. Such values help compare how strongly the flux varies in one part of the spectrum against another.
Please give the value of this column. -0.1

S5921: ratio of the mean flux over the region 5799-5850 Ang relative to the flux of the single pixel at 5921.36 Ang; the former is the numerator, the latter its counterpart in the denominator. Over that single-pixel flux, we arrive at 1.10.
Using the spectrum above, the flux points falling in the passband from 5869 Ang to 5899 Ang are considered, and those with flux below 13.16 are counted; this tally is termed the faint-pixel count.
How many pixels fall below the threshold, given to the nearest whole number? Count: 15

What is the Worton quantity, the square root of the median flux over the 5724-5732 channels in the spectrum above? 3.61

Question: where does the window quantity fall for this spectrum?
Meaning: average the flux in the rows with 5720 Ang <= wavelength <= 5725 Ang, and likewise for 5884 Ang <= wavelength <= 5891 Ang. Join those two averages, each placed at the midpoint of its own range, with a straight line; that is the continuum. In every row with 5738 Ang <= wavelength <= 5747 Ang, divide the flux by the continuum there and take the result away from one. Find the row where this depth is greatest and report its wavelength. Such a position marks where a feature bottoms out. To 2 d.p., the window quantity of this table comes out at 5745.42 Ang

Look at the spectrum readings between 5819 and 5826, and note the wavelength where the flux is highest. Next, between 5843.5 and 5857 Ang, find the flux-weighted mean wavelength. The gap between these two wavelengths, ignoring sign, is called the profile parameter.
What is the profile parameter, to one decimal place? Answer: 30.2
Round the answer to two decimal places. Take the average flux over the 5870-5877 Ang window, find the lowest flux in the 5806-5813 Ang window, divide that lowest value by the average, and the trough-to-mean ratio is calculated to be 0.95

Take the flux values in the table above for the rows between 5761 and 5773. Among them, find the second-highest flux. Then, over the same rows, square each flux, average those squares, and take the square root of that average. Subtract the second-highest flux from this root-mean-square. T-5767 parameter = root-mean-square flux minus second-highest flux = -0.81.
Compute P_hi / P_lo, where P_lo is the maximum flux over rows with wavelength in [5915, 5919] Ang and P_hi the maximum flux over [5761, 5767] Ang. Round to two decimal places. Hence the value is 1.05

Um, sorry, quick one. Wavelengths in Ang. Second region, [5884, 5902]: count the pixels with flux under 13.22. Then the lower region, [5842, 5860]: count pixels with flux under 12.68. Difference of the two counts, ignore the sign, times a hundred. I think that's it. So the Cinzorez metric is 1300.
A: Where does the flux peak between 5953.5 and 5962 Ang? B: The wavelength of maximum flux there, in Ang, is 5961.04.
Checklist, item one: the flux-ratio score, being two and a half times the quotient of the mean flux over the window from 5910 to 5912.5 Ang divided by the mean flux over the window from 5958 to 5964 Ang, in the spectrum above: 2.65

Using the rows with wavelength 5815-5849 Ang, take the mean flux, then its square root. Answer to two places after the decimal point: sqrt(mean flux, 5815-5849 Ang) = 3.63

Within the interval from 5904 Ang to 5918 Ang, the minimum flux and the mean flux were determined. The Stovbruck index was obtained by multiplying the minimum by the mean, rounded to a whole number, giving 152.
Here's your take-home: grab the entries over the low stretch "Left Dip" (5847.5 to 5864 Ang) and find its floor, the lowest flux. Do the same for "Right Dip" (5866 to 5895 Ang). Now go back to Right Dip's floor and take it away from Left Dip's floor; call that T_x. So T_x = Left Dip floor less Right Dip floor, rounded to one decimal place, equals 2.4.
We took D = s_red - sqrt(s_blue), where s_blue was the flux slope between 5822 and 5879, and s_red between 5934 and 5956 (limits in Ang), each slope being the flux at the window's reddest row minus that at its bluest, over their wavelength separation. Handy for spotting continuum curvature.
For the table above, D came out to -0.10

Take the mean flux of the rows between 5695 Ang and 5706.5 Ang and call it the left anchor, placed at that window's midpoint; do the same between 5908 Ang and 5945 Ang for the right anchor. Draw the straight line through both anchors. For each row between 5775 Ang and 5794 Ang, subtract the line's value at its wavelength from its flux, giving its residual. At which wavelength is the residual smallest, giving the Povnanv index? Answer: 5777.26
